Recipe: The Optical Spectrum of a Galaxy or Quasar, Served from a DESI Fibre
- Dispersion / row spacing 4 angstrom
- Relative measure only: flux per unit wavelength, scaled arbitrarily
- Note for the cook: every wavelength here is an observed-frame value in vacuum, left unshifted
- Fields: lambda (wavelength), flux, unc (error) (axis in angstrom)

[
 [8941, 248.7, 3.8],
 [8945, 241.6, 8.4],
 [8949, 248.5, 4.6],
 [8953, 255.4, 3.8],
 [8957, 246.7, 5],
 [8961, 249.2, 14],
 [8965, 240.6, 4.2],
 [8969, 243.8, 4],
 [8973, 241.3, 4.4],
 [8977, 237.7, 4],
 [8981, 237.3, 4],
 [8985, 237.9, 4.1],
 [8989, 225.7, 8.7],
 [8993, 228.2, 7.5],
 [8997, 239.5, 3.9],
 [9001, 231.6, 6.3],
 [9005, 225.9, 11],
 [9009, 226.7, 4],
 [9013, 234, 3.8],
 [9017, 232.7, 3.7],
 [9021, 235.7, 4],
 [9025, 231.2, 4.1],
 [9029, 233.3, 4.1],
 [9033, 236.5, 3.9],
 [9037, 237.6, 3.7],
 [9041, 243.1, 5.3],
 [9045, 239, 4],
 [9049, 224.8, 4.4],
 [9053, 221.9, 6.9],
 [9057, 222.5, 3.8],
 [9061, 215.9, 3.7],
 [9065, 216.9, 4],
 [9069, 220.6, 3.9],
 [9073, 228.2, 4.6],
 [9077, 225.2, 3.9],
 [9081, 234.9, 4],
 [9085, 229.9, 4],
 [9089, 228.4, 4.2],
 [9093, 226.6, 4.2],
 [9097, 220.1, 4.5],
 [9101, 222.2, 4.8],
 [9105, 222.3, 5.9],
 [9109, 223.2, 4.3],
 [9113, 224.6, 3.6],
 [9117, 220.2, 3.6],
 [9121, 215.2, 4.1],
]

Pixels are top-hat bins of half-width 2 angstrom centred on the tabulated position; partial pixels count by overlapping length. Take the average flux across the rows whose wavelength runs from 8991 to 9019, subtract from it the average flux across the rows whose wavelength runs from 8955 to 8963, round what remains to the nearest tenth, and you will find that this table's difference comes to -16.7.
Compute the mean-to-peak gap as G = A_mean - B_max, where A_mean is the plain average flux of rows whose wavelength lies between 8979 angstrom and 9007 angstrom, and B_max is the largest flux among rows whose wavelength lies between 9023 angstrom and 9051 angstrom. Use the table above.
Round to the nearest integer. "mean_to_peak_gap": -11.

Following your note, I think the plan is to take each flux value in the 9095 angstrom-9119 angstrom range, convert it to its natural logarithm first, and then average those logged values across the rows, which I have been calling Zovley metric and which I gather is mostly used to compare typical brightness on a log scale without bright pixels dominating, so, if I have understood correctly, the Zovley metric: 5.403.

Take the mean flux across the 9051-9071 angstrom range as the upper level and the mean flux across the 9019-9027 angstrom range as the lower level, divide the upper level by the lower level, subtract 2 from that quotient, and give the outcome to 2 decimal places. -1.06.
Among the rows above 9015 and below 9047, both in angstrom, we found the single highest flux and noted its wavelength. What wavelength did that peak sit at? 9041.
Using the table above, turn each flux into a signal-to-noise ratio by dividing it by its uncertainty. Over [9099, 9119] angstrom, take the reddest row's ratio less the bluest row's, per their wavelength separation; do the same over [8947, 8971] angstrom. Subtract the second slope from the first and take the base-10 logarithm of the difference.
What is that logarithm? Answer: -0.2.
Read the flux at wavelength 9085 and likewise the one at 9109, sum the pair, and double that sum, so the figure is 906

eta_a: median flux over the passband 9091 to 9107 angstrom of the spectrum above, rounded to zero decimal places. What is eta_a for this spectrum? 222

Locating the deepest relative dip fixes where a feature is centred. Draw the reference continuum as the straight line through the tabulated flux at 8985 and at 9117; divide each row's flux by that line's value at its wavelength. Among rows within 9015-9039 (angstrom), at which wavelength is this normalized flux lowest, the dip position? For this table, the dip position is 9025 angstrom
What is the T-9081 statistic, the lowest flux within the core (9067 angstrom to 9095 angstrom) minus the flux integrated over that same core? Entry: -6155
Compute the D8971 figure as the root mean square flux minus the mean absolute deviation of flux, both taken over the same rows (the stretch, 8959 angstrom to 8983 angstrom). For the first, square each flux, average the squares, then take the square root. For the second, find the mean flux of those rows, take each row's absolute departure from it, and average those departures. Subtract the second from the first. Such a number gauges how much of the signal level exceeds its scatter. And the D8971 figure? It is 238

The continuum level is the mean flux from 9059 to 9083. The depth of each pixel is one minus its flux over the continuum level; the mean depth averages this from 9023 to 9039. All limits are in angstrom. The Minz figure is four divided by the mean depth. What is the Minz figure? -81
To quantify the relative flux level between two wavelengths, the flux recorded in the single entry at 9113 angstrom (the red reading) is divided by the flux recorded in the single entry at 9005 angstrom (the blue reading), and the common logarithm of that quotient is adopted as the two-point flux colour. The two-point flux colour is -0.003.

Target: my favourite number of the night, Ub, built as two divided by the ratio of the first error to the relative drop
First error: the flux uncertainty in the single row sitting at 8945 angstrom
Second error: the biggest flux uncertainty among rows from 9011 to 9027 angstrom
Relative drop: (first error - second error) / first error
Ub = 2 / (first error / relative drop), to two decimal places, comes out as 0.12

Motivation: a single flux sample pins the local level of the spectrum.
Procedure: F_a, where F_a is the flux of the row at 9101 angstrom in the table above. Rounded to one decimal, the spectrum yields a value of 222.2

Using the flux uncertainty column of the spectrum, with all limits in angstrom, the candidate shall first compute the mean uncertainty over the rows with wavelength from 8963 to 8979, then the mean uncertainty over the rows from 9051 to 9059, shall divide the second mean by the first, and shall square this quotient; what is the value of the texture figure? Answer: 1.66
